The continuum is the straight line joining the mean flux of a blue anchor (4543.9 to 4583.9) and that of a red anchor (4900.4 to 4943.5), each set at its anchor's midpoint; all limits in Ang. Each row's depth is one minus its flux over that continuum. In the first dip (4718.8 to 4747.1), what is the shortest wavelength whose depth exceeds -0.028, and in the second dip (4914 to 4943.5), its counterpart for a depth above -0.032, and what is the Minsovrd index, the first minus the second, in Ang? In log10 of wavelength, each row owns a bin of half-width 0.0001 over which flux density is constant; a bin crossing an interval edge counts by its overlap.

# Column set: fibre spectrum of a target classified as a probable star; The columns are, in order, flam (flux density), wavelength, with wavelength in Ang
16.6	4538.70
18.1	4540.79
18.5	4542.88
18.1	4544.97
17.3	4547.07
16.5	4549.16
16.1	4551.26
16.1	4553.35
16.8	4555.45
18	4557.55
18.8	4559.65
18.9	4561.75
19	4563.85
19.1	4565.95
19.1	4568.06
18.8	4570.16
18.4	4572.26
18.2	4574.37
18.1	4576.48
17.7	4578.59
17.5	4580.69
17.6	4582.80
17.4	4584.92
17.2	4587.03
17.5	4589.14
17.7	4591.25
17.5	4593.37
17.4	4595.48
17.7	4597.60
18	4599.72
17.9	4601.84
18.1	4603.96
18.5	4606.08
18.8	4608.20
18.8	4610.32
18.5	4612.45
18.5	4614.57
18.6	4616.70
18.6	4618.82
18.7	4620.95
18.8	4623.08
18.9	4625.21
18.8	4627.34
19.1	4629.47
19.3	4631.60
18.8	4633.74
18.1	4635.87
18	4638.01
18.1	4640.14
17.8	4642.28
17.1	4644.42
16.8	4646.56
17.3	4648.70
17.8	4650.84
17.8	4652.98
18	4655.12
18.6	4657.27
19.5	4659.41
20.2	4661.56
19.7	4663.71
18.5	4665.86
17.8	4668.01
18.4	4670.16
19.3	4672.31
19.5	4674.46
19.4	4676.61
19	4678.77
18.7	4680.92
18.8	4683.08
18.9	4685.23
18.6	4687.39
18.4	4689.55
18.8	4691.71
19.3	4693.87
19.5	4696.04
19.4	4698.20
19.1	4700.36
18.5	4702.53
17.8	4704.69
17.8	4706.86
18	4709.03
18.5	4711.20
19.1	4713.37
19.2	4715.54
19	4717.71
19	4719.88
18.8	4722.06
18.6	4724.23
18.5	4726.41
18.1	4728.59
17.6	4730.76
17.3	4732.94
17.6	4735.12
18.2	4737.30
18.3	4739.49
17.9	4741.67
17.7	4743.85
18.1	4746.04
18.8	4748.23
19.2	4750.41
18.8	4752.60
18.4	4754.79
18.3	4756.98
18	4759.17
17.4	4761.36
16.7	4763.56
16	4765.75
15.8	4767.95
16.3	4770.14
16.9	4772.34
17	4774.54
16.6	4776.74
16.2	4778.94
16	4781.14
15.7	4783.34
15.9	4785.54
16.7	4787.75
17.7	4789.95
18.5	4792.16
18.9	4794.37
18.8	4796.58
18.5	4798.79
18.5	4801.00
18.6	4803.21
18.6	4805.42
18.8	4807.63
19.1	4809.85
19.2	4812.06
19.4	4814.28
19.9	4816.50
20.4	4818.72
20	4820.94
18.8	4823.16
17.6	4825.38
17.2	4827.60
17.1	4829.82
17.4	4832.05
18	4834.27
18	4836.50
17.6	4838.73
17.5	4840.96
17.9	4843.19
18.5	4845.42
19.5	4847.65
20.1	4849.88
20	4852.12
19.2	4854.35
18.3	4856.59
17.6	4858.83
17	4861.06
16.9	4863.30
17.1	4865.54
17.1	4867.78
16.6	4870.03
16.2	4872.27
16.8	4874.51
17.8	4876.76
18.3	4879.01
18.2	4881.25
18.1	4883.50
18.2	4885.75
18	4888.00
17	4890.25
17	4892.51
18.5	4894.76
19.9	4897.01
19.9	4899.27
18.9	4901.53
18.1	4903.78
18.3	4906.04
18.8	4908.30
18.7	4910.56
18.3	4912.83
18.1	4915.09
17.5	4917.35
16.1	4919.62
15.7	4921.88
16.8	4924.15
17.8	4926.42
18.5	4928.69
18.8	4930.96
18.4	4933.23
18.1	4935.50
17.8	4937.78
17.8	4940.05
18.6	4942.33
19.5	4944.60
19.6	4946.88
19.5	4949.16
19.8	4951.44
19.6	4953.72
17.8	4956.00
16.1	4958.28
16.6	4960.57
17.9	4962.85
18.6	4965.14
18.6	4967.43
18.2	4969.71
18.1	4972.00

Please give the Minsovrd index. -186.5 Ang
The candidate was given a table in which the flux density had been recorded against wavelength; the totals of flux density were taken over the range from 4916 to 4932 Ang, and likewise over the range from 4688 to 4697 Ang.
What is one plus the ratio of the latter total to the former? 1.63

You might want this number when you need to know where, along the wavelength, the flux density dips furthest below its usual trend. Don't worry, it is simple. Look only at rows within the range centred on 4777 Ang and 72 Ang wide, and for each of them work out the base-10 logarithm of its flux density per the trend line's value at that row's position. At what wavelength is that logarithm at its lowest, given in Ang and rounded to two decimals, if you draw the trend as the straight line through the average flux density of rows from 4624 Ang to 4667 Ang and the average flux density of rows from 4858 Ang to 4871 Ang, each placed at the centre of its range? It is 4783.34 Ang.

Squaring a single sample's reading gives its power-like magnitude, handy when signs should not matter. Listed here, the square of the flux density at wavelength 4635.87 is 328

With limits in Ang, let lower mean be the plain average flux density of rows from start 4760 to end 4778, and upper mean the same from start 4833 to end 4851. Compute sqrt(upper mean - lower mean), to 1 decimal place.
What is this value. 1.3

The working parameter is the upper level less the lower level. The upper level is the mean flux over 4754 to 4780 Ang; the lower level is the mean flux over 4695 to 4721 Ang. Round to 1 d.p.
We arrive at -1.8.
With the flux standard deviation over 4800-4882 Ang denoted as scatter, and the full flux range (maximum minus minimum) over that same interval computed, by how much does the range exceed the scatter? 3.1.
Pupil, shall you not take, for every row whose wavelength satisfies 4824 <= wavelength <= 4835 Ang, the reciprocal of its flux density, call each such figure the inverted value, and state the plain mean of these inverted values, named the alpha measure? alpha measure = 0.0573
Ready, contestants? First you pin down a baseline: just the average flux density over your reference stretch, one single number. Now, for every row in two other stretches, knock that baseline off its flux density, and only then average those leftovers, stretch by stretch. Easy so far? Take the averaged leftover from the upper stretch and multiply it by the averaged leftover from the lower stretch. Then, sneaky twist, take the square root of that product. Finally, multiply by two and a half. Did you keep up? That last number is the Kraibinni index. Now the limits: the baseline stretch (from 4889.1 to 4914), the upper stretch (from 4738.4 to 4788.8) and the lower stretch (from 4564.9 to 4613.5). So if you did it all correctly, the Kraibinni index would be 1.8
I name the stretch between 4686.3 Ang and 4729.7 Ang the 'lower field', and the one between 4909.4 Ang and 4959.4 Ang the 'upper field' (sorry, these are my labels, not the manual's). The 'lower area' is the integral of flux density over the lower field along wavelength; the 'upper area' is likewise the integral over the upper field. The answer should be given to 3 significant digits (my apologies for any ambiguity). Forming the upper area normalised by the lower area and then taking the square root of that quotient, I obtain 1.06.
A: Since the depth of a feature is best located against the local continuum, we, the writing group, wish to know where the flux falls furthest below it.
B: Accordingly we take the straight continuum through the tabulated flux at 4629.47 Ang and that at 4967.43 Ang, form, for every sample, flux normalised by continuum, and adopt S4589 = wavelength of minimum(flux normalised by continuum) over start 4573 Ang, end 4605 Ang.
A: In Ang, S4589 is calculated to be 4587.03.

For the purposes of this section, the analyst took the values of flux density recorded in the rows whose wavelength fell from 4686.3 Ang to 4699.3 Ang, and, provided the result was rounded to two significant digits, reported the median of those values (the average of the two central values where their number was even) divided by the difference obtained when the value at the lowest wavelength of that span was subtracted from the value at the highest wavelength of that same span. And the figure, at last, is 24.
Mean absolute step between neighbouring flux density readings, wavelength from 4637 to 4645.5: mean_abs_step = 0.37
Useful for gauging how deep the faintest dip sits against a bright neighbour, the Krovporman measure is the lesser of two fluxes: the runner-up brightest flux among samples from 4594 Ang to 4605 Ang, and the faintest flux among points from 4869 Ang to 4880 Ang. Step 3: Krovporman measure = 16.2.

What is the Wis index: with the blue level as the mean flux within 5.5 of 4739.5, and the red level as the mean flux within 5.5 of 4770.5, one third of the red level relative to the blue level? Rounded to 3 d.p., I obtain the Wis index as 0.305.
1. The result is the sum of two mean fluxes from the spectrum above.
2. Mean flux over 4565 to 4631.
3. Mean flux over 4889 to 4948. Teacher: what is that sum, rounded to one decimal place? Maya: 36.4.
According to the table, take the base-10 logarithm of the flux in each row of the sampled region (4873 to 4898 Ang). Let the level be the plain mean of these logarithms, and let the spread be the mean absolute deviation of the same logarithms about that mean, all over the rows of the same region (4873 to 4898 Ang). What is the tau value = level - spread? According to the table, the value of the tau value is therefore 1.24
